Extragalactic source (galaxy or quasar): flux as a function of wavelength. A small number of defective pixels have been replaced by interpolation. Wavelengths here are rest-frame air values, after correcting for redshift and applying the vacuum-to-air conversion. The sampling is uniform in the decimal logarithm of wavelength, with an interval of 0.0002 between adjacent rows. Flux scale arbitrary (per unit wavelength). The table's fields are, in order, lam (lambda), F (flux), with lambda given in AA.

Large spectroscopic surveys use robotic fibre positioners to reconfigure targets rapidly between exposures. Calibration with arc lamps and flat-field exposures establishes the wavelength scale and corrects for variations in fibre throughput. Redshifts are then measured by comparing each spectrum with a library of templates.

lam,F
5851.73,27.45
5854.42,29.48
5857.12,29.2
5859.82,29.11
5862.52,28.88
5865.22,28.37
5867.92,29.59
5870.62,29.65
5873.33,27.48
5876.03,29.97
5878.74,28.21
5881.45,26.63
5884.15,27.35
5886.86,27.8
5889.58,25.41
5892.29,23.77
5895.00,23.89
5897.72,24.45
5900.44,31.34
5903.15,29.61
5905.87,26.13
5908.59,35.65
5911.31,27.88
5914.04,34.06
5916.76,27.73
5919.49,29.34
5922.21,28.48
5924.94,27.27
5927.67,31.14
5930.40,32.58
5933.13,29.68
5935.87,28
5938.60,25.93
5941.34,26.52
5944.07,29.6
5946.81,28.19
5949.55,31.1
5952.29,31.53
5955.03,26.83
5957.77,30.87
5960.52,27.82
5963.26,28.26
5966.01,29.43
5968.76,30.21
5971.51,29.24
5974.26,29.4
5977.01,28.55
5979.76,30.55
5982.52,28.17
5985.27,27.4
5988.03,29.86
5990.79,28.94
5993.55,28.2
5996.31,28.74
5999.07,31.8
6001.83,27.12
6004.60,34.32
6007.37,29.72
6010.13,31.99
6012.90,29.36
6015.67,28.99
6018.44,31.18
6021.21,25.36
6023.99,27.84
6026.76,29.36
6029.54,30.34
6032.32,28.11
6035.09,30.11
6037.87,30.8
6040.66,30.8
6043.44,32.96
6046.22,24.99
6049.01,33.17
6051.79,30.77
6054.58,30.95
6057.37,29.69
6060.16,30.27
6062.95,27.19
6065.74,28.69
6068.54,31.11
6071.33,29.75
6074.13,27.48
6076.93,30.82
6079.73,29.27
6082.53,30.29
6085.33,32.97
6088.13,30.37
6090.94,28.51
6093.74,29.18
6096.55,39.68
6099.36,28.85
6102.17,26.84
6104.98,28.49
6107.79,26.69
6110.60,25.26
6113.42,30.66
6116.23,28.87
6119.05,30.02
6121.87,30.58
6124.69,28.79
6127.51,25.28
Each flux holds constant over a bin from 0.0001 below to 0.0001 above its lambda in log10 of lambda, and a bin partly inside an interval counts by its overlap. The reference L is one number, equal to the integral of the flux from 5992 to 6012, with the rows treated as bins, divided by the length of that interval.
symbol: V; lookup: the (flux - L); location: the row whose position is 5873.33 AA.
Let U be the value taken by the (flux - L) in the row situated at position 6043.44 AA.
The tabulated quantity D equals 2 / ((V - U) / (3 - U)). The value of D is -0.1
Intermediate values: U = 3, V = -2.8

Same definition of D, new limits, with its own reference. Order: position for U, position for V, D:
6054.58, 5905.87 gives -1.0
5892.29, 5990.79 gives 3.7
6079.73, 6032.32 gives -6.8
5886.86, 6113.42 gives 3.8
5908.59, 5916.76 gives 0.6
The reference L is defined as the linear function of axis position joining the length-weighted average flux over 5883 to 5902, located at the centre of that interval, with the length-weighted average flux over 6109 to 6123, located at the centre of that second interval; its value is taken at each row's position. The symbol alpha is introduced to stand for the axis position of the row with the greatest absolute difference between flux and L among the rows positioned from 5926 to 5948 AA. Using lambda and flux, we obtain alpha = 5930.40 AA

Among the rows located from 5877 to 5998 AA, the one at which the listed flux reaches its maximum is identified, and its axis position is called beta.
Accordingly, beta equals 5908.59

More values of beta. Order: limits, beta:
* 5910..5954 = 5914.04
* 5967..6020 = 6004.60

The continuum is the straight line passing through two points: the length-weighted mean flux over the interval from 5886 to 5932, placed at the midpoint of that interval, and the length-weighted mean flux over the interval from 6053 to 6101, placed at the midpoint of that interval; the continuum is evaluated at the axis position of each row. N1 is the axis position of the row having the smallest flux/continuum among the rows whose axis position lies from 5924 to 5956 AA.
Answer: 5938.60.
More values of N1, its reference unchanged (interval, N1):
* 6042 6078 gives 6046.22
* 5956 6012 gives 6001.83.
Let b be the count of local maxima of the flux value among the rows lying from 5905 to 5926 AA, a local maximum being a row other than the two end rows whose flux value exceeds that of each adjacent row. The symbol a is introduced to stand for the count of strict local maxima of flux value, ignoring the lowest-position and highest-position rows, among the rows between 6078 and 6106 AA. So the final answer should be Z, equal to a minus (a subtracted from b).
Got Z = 1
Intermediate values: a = 2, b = 3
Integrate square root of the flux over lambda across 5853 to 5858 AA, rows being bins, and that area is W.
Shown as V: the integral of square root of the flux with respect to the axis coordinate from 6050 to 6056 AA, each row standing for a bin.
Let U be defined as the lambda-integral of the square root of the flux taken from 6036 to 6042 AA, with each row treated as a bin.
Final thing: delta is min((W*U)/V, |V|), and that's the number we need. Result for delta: 26.9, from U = 33.2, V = 33.4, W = 27.1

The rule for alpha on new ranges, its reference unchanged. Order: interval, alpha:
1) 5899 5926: 5908.59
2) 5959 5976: 5968.76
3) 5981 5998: 5988.03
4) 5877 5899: 5892.29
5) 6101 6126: 6110.60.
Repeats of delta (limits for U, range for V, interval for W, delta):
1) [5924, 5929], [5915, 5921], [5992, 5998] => 26.9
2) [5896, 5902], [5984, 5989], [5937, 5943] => 26.7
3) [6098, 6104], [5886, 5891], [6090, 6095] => 25.7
